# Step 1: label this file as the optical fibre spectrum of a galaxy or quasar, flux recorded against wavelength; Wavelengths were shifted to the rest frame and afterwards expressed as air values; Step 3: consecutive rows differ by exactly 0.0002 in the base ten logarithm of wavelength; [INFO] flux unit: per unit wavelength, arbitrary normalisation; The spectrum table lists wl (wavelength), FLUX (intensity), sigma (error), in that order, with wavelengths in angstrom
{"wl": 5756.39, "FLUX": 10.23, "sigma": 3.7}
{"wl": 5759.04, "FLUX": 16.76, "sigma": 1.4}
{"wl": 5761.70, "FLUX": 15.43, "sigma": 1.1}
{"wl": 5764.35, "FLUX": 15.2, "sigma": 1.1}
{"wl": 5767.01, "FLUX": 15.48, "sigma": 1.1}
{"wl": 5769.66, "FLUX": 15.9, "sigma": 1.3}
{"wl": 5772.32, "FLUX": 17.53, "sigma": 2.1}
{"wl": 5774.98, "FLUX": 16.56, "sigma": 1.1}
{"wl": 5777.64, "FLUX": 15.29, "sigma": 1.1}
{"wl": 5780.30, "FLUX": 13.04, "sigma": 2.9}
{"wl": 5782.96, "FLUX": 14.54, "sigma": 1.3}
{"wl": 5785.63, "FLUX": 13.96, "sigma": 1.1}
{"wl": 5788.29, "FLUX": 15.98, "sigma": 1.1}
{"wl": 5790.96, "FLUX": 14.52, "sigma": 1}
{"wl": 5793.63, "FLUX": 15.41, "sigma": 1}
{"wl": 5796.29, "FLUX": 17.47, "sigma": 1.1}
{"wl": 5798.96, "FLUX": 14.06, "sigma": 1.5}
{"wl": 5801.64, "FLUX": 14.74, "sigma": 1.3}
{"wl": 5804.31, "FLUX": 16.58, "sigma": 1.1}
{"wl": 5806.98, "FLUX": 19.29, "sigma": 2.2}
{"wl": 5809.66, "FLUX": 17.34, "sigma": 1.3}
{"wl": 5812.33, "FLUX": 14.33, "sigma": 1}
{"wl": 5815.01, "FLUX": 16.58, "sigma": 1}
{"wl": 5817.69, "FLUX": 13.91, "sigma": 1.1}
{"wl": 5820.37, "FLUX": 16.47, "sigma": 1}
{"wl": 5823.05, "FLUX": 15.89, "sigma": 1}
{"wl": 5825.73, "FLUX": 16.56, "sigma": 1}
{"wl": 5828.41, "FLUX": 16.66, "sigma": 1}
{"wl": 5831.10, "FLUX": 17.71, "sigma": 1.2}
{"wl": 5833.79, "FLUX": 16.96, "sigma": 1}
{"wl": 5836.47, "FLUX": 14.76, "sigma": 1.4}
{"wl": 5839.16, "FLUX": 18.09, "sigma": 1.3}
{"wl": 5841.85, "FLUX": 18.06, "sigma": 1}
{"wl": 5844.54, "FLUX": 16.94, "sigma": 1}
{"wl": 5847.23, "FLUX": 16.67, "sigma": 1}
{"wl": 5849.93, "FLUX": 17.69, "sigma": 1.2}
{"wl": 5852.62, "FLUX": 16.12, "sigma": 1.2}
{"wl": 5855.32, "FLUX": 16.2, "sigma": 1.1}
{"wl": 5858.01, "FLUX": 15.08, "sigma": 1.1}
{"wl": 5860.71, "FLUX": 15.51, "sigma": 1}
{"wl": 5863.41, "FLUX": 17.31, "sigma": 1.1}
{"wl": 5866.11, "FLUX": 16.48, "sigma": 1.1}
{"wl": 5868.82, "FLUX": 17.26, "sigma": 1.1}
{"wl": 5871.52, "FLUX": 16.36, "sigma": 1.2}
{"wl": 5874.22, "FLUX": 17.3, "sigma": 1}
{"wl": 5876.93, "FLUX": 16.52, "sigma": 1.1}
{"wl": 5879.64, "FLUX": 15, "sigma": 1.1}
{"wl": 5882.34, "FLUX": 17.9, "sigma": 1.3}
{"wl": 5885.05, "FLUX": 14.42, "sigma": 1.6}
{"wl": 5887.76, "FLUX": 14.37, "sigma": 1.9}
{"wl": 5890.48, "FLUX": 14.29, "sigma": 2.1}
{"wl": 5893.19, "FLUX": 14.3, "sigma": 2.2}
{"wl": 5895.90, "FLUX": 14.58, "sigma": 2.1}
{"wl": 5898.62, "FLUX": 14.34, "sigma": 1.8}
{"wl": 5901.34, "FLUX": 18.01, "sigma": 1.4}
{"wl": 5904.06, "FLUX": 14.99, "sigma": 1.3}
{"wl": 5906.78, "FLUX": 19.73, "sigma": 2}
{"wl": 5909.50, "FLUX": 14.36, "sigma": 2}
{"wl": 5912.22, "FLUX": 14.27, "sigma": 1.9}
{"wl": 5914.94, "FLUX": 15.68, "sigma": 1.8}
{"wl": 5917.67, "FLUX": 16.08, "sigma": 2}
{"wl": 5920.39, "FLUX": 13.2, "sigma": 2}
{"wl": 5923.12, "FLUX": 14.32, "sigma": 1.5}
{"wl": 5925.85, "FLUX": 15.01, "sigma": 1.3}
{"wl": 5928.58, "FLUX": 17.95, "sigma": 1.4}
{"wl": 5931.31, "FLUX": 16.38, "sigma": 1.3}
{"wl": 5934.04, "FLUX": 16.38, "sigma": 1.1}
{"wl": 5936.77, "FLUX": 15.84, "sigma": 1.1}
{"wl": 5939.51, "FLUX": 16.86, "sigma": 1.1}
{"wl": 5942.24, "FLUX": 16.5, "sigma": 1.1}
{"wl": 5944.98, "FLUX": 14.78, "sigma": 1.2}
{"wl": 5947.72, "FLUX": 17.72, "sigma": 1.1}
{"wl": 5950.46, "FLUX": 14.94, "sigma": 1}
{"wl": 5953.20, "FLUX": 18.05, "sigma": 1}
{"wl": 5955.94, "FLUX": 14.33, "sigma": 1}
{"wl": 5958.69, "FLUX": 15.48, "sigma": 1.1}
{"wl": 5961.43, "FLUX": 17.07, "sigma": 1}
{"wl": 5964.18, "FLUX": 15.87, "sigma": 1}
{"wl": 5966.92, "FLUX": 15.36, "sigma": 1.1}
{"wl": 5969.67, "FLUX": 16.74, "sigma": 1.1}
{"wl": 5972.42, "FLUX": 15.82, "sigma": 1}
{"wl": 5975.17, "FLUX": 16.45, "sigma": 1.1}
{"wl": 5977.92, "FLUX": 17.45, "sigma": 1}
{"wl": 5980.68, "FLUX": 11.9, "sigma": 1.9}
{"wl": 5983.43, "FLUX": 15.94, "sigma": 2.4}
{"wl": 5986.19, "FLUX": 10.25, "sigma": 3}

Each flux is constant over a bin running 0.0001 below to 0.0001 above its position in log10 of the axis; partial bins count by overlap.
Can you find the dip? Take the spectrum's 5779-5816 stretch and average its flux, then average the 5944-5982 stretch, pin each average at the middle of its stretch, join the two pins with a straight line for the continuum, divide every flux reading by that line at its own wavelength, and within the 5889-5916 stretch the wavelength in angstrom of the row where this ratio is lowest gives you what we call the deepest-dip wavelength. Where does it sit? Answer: 5912.22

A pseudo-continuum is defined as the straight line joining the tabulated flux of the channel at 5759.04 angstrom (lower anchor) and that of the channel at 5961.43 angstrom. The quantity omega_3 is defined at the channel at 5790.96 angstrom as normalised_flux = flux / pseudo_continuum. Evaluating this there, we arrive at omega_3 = 0.86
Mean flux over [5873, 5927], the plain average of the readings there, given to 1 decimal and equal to 15.4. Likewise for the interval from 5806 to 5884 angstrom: 16.6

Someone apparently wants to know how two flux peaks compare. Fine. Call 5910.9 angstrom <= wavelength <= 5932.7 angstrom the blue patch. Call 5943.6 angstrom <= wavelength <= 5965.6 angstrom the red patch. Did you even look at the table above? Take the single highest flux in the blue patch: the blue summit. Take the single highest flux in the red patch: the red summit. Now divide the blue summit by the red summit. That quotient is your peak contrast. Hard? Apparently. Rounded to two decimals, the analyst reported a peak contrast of 0.99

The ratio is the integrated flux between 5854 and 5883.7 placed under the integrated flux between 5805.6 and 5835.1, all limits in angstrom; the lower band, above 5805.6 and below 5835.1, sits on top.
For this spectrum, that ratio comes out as 1.00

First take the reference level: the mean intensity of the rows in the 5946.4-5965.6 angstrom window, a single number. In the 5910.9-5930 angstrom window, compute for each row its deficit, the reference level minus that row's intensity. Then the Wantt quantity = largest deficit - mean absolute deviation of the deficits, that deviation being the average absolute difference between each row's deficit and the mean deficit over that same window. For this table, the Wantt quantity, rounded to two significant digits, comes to 1.8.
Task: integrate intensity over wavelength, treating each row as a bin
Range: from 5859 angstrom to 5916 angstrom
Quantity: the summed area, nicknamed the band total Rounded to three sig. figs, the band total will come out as 903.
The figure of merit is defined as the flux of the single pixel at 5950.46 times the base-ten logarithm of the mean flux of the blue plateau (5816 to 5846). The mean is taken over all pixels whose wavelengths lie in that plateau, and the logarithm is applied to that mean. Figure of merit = 18.2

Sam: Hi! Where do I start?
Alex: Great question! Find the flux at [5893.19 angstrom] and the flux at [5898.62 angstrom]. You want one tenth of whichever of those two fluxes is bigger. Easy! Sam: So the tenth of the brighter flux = 1.43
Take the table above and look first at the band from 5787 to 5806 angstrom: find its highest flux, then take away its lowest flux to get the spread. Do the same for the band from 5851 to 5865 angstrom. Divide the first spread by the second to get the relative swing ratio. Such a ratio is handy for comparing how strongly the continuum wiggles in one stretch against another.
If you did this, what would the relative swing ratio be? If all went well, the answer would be 1.53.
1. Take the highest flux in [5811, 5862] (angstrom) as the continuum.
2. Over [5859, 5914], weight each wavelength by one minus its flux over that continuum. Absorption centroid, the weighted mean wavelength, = 5889.2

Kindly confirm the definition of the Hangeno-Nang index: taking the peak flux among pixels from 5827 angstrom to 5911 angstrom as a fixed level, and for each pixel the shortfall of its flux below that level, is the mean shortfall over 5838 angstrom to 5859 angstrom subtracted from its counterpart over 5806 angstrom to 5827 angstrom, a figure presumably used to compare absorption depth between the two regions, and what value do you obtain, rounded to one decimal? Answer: 0.6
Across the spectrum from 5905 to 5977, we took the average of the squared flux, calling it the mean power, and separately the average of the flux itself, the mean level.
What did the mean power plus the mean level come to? 273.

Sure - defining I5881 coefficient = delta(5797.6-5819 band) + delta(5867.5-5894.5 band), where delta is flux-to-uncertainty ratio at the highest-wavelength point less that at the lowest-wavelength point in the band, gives -6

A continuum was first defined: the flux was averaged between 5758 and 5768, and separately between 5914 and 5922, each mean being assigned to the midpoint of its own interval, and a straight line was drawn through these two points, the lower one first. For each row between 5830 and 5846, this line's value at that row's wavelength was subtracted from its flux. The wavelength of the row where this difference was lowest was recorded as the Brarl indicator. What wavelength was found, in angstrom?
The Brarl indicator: 5836.47 angstrom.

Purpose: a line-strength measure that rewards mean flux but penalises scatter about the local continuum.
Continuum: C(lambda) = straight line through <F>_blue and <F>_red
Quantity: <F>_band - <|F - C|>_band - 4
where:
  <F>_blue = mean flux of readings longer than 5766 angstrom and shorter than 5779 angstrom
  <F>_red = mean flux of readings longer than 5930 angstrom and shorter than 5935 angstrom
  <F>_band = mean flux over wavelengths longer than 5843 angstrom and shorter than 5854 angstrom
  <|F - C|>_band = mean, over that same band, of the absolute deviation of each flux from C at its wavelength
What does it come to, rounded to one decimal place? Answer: 12.2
